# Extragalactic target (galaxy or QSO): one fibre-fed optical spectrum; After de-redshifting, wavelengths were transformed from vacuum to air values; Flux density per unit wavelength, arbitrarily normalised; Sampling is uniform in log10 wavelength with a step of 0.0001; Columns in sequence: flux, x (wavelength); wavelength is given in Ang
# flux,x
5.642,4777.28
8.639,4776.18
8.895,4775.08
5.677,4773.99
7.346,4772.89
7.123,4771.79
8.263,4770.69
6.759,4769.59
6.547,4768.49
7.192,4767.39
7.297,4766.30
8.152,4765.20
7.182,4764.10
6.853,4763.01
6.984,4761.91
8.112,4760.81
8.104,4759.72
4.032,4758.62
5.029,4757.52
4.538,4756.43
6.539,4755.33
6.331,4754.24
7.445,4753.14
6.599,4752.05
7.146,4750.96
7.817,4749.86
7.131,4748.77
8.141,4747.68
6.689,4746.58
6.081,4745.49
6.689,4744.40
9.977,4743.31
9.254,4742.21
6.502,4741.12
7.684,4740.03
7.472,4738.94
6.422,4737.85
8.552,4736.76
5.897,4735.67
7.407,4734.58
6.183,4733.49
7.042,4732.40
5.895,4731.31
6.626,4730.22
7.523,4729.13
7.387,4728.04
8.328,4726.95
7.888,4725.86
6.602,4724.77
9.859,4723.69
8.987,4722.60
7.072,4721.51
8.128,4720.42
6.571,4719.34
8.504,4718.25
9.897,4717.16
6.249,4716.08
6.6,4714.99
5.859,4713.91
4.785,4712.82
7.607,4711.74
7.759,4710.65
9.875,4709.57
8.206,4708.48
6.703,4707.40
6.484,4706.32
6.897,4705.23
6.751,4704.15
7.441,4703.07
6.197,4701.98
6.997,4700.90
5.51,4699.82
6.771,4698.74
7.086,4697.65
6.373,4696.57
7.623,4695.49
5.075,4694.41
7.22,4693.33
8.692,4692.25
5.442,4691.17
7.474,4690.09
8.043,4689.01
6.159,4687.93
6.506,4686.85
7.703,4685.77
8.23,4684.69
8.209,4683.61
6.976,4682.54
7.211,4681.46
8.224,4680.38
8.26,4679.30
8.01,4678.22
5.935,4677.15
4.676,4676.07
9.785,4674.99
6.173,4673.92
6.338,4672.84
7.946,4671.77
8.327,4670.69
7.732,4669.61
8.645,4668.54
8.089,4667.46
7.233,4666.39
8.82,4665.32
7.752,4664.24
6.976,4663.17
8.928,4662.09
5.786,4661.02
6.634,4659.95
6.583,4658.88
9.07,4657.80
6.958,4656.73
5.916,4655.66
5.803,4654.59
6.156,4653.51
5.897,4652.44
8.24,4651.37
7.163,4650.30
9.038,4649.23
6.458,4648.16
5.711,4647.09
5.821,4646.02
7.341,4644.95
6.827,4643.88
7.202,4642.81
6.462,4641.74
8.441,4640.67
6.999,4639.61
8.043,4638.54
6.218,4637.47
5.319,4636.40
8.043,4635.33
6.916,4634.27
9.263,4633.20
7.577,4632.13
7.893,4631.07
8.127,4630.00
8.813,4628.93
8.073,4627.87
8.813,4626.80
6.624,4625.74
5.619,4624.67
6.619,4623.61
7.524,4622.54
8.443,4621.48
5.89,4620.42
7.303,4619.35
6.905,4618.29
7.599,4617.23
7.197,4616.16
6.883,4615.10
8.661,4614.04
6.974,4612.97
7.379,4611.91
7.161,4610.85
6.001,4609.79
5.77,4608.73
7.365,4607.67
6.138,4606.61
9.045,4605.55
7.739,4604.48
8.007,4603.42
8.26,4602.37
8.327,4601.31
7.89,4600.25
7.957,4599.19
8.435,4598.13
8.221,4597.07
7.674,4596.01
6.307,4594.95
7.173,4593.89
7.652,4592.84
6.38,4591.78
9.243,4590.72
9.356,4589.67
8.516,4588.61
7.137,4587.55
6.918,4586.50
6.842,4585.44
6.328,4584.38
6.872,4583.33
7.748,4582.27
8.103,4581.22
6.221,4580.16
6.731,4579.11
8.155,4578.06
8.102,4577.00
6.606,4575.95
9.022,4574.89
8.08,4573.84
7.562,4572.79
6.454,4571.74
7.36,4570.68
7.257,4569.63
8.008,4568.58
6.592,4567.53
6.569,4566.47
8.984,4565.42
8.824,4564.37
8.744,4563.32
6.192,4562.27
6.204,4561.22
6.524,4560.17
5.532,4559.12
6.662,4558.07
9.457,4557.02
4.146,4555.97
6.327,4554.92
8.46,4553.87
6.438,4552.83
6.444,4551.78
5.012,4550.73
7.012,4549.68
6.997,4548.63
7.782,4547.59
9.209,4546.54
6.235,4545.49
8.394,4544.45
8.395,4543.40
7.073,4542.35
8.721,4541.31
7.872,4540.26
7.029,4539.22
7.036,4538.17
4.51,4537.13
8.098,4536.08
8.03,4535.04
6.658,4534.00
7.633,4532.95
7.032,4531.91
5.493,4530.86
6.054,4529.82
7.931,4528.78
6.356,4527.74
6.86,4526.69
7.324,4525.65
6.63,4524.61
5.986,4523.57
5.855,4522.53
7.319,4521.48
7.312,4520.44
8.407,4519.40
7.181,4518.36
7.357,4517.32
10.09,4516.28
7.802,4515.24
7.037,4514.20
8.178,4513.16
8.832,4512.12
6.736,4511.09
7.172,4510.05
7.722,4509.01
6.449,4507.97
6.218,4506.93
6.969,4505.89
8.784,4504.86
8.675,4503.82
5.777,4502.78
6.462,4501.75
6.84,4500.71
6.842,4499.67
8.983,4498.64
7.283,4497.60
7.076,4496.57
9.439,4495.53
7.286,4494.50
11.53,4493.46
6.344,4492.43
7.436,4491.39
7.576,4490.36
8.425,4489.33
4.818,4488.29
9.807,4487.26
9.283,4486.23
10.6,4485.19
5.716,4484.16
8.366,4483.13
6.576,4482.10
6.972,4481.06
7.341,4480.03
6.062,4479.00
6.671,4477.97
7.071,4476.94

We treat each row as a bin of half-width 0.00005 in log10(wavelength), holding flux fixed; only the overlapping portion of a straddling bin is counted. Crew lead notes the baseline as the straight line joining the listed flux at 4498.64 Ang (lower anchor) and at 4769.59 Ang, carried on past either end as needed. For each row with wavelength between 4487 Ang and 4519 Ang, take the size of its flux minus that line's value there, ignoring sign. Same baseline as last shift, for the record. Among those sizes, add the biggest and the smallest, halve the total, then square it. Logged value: 4.5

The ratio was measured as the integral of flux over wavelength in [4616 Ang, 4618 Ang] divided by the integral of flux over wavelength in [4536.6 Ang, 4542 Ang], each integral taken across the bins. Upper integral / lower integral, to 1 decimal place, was 0.4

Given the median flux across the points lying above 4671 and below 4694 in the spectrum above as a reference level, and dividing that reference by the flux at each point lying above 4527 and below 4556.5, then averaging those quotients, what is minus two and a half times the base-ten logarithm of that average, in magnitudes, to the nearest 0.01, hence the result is -0.11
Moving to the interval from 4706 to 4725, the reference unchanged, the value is -0.03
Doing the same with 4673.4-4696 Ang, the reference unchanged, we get -0.07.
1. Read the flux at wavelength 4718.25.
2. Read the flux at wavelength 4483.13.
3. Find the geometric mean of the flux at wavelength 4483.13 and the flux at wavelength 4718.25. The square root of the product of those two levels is 8.43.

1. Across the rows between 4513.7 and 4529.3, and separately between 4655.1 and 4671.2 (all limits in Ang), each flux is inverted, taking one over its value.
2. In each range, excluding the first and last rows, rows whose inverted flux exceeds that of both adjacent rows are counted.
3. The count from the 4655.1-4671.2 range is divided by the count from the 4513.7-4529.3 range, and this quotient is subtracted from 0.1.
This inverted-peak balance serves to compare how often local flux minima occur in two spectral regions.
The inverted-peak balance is -1.15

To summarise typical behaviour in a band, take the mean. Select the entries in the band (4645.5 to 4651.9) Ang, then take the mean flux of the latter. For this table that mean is 7.1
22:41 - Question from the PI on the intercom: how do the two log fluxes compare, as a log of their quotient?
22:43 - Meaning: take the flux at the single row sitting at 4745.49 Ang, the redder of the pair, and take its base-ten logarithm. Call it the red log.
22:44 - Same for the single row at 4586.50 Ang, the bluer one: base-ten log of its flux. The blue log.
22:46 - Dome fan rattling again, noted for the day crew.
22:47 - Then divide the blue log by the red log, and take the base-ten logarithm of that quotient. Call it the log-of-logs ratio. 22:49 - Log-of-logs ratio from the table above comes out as 0.030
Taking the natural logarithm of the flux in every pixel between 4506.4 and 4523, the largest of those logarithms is 2.31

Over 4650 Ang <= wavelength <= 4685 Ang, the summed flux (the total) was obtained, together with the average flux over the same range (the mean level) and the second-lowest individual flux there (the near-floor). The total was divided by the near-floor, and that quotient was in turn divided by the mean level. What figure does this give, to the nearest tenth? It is 5.7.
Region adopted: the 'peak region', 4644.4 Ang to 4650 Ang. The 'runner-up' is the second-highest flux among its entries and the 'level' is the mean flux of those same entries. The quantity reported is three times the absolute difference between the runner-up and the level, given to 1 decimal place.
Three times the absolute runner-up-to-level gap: 1.4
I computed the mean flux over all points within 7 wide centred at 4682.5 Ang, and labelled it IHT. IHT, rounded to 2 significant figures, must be 7.8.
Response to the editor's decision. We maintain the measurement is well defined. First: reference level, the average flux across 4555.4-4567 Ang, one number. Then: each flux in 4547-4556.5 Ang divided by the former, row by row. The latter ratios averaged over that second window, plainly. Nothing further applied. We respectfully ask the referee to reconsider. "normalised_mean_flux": 0.92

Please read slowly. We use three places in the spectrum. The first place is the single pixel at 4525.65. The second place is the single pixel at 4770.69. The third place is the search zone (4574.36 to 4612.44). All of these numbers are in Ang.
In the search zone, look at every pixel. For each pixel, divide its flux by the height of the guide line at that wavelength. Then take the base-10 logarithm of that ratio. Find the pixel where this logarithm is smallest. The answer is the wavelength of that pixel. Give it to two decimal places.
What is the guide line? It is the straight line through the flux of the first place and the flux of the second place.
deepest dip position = 4608.73 Ang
